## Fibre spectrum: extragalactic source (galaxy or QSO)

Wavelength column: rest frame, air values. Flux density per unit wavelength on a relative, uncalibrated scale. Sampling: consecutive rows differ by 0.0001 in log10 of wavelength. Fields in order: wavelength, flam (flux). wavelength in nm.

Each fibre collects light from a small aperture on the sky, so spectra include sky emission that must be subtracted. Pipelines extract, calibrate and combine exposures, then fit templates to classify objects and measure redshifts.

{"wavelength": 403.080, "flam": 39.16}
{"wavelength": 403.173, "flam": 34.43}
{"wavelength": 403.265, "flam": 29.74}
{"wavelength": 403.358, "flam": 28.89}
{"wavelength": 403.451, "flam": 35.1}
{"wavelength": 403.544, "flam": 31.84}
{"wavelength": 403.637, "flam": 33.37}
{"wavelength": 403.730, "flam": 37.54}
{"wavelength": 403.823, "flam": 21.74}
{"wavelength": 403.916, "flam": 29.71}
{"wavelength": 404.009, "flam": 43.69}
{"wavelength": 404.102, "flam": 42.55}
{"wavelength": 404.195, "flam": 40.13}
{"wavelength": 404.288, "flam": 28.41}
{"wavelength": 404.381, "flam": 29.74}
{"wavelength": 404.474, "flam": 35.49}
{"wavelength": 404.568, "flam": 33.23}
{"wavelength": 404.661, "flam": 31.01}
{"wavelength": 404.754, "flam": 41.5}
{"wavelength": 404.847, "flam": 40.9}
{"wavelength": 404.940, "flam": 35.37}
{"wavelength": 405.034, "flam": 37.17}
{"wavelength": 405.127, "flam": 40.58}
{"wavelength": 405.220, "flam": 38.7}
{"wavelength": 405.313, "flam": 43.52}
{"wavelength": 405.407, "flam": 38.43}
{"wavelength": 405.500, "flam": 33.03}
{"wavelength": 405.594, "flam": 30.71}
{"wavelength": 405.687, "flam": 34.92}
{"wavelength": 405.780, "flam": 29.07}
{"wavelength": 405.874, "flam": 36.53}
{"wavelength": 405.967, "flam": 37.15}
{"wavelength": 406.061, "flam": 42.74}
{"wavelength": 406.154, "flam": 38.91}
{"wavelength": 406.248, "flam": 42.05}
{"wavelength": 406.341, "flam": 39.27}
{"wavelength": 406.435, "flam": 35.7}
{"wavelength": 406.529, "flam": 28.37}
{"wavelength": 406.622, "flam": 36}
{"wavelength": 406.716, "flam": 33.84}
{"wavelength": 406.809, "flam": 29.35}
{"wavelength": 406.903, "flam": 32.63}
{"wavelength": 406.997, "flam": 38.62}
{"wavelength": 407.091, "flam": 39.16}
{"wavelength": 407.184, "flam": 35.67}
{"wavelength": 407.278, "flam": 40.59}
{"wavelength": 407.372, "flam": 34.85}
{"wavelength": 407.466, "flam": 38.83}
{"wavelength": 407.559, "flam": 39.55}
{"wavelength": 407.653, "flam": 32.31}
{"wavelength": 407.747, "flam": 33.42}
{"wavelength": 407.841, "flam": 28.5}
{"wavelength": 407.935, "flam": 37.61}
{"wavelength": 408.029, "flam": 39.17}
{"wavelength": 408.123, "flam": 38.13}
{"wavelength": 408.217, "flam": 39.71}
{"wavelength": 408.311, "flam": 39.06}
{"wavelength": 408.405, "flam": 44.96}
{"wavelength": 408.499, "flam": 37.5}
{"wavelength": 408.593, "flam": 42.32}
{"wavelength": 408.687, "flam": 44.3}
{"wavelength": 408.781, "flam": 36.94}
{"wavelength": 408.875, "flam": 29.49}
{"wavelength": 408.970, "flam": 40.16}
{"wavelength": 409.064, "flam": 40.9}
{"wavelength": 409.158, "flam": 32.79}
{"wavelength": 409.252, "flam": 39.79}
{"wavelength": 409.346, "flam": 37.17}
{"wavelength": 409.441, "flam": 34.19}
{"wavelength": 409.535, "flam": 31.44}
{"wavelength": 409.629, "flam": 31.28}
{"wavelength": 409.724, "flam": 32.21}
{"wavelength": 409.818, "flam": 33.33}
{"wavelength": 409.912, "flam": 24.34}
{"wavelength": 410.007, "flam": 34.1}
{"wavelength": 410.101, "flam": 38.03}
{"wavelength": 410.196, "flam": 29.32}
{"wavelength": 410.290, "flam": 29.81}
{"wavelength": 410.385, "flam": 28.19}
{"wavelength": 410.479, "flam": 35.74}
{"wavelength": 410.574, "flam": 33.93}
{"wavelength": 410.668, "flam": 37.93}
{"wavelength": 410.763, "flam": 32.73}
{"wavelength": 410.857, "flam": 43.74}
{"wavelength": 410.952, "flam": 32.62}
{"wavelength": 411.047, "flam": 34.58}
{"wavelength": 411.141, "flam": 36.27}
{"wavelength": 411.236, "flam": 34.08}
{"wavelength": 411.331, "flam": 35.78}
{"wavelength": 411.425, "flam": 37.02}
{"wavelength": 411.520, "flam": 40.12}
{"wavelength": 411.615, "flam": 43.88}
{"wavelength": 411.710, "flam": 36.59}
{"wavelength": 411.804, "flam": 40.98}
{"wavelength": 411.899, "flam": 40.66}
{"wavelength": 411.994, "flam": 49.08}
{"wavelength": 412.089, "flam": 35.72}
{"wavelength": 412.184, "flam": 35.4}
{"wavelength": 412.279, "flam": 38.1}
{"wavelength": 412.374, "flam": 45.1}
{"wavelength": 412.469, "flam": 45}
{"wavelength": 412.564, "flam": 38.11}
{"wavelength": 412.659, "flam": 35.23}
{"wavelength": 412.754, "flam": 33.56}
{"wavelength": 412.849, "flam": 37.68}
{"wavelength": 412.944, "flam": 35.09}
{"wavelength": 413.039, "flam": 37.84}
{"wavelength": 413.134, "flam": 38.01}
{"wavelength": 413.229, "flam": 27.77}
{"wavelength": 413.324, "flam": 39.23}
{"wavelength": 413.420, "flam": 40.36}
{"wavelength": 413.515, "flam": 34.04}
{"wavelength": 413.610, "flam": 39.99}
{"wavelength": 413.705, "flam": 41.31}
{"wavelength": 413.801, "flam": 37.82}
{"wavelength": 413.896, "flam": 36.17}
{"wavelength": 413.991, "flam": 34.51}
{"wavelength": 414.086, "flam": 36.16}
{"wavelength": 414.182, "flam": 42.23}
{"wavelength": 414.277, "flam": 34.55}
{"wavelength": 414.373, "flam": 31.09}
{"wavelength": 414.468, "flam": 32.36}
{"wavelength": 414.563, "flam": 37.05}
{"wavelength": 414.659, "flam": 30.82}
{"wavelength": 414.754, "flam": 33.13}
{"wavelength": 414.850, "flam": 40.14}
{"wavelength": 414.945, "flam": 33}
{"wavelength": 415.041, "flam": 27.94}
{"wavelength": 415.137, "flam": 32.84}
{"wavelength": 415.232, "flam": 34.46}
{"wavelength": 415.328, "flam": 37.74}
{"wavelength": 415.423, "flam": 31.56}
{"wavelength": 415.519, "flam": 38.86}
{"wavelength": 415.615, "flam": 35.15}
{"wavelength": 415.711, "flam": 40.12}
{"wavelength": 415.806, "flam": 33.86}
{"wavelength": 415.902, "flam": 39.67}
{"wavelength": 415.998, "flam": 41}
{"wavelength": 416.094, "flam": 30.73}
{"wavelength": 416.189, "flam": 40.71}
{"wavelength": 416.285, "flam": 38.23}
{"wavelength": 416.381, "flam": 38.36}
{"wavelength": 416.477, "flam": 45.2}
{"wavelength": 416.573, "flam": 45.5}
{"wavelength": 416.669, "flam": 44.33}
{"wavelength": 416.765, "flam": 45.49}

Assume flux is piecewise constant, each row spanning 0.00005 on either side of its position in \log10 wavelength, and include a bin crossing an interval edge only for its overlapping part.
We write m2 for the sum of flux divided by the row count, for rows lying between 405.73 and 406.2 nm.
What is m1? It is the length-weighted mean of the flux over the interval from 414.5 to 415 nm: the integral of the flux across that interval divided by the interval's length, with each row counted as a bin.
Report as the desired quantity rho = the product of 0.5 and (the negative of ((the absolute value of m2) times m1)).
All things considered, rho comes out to -639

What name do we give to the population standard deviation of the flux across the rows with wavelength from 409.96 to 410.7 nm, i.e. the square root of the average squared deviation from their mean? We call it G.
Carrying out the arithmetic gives 3.6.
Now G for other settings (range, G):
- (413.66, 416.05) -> 3.7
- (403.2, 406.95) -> 5.1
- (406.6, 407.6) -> 3.3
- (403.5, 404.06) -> 6.8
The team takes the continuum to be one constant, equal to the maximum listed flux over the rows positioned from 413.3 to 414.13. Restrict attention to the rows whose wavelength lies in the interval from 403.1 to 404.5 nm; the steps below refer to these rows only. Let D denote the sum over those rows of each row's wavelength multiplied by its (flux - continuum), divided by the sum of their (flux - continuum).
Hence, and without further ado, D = 403.77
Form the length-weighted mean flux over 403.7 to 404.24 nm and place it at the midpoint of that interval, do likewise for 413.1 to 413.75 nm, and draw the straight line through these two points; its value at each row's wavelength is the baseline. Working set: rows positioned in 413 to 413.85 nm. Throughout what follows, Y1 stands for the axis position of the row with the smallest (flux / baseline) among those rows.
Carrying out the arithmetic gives 413.229 nm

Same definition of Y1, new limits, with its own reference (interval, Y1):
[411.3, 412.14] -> 412.089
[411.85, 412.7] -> 412.659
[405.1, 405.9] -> 405.780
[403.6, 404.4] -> 403.823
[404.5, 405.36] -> 404.661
